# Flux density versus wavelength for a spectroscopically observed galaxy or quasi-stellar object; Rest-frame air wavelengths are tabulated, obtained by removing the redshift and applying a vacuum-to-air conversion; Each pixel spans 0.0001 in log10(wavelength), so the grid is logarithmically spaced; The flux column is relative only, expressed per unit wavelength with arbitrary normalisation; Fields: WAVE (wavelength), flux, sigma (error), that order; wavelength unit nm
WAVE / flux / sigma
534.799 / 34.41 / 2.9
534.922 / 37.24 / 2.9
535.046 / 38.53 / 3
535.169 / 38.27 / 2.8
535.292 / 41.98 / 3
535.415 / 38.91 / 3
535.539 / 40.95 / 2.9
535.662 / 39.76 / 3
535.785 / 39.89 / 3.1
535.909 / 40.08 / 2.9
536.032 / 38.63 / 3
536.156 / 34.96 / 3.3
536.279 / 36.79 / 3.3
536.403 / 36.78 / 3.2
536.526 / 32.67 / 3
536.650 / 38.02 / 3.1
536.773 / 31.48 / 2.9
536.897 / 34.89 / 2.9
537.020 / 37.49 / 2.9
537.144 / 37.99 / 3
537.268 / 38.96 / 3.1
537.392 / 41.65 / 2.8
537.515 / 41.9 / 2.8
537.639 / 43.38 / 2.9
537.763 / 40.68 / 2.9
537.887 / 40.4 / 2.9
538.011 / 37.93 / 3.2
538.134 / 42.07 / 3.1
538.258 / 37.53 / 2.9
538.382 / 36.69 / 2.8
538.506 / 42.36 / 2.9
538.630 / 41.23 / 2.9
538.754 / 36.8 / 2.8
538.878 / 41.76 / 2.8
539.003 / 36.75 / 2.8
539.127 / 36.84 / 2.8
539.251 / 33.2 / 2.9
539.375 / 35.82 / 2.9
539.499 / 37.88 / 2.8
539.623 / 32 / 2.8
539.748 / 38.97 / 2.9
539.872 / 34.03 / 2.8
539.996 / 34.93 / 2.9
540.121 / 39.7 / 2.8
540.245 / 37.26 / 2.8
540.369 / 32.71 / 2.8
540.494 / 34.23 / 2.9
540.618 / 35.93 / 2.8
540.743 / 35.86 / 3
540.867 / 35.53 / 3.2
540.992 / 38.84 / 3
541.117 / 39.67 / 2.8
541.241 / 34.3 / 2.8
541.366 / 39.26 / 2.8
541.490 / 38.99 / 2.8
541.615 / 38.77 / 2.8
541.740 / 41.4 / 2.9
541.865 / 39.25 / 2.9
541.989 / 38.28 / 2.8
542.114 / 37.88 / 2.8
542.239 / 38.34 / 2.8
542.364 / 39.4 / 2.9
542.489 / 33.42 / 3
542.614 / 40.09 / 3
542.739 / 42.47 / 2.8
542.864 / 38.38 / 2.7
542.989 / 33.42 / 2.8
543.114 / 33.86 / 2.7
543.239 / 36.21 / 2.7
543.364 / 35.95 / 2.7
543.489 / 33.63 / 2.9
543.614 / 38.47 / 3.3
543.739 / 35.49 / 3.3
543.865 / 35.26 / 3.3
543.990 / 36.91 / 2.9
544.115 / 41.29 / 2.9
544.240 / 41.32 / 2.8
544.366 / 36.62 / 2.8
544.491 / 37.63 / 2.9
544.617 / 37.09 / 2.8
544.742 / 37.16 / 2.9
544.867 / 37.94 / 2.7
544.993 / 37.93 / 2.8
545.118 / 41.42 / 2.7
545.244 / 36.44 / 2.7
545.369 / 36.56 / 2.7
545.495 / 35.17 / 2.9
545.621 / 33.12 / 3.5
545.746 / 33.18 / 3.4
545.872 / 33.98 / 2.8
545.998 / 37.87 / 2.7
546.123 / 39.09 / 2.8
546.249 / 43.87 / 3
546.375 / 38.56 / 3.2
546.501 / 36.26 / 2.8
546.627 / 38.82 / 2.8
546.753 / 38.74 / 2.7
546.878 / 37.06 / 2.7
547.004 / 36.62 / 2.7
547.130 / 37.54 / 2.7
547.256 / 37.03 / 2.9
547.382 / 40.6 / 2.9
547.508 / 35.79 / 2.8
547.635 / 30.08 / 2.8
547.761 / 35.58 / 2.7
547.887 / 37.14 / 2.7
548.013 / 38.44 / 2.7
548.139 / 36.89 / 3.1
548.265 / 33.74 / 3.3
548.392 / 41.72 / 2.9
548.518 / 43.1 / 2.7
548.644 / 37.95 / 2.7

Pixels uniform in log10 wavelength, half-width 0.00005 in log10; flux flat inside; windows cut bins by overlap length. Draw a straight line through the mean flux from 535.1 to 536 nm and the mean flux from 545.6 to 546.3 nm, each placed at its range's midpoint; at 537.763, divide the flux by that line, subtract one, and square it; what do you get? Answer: 0.0012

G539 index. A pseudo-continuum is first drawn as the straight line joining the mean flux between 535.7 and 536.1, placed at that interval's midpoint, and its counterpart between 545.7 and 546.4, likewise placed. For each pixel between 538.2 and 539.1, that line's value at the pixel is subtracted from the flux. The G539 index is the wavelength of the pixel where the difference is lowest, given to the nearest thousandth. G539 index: 538.382 nm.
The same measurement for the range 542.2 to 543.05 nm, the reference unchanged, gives 542.489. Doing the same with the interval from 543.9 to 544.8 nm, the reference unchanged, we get 544.366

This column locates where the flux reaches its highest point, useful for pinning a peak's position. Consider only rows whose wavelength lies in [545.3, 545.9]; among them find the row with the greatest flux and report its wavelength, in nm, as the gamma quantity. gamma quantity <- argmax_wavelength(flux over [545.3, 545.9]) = 545.369 nm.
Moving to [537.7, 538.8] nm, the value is 538.506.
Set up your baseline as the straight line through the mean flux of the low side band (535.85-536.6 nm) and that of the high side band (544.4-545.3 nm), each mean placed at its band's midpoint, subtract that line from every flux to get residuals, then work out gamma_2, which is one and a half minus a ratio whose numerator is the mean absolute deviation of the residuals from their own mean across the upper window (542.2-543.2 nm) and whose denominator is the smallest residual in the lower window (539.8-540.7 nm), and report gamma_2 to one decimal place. 2.1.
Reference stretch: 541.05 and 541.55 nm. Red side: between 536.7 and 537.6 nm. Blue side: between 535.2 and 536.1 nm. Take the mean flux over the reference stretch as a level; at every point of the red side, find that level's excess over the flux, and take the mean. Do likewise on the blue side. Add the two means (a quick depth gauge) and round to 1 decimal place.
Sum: -1.7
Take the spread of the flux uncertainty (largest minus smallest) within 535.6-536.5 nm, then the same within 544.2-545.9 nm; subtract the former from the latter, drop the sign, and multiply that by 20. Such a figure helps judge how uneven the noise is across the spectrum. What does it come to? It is 8.0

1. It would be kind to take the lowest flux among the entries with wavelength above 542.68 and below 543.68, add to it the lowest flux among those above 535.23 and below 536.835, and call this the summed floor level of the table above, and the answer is 64.9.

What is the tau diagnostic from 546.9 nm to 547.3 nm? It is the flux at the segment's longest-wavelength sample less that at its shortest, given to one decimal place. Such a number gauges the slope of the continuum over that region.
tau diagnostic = 0.4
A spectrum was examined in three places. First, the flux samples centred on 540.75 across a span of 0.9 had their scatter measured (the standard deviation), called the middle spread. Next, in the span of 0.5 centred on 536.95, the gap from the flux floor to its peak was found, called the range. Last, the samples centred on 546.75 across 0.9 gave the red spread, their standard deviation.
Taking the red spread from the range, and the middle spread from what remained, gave 3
